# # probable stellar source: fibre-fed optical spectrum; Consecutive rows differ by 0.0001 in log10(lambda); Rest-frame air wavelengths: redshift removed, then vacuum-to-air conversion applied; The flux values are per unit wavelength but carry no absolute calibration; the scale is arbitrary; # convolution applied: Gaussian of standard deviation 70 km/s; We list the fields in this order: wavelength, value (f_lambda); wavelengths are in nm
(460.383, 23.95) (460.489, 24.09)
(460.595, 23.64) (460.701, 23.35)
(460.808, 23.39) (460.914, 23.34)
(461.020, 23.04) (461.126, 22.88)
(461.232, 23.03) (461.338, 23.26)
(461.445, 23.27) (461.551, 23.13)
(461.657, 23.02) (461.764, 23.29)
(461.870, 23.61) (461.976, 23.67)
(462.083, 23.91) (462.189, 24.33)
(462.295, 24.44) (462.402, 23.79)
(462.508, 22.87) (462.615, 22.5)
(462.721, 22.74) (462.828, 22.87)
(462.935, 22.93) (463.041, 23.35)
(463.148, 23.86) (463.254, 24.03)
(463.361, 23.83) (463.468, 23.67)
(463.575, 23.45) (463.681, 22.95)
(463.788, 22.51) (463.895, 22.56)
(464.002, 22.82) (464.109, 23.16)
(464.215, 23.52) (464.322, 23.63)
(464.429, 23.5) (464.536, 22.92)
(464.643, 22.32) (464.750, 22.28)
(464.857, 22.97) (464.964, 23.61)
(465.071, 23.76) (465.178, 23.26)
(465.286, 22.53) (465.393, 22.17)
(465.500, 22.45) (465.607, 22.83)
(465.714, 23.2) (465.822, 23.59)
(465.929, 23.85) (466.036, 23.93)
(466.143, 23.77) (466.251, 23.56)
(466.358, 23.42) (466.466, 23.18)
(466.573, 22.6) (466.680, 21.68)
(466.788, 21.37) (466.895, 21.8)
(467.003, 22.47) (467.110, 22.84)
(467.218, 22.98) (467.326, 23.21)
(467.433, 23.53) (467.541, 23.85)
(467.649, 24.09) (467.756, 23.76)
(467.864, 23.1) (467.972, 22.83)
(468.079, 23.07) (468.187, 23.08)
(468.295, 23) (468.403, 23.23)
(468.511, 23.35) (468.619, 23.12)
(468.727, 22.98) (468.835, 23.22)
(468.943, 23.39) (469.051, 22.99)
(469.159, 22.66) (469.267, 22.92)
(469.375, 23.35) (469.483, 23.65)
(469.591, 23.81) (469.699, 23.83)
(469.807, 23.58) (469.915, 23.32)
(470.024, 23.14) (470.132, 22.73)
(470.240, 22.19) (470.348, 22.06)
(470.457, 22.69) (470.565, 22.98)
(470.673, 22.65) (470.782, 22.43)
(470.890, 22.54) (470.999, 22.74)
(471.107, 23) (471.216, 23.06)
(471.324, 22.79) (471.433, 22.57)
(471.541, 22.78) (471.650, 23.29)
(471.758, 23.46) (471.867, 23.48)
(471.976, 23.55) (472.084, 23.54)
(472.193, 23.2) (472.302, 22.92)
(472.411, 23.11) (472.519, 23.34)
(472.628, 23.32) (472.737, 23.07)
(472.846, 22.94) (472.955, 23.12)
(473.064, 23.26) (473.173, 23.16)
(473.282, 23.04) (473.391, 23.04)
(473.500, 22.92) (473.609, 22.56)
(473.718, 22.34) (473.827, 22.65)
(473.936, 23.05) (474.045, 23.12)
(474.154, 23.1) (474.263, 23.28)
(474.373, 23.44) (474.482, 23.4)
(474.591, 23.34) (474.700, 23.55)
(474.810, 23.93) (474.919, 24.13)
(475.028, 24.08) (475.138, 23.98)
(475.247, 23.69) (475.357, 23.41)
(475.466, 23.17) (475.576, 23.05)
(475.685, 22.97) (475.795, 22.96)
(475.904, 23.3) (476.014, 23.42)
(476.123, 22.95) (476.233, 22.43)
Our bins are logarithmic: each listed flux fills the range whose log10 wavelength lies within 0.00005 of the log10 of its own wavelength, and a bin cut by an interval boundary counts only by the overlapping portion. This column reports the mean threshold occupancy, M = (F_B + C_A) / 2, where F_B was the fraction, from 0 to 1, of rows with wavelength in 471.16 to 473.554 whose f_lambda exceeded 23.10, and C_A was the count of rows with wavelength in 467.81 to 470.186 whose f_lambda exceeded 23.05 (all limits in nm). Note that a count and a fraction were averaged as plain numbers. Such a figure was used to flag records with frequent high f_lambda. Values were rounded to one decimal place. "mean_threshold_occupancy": 7.8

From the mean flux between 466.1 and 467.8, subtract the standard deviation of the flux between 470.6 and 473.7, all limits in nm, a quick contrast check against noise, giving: 22.7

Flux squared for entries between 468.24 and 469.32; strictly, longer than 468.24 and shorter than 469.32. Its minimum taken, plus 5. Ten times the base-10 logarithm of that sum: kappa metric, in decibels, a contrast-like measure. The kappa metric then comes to 27.15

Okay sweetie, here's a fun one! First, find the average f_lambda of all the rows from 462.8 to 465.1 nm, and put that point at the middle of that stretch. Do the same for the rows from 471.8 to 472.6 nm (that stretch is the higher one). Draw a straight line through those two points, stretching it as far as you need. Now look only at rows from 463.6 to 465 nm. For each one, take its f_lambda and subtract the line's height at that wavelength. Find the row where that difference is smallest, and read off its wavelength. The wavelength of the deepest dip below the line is 464.750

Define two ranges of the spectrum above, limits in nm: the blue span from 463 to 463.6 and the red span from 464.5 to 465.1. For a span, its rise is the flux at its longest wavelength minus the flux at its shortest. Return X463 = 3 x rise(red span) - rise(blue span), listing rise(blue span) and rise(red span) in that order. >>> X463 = 2.4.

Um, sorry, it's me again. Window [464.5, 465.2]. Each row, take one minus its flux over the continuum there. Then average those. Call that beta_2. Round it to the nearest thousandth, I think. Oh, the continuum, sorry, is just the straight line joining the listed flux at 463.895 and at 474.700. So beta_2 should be -0.016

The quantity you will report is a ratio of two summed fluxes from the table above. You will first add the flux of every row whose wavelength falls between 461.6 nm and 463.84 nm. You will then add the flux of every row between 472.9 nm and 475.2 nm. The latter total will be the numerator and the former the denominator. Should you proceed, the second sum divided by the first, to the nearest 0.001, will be 0.994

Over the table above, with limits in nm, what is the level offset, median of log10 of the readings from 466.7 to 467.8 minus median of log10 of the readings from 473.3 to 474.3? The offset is 0.0010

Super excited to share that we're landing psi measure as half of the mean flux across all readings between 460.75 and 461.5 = 11.6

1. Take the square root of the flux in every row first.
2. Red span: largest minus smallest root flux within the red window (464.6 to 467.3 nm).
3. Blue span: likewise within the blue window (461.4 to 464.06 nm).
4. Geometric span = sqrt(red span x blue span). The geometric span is 0.232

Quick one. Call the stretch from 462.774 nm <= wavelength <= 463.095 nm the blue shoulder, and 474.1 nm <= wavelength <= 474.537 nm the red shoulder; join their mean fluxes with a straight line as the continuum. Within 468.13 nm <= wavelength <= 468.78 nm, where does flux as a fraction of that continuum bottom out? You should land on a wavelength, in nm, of 468.727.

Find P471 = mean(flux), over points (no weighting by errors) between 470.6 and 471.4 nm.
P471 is 22.7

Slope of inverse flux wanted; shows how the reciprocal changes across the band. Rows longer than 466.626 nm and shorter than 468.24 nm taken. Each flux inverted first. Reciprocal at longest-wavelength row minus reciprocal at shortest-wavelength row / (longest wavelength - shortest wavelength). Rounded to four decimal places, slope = -0.0019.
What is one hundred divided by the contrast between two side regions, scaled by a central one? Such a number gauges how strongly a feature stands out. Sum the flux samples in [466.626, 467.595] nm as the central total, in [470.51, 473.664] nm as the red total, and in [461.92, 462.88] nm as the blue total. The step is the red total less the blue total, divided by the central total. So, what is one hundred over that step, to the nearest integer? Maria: 45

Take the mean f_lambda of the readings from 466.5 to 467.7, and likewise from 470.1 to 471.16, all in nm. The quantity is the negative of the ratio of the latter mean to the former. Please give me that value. -0.99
